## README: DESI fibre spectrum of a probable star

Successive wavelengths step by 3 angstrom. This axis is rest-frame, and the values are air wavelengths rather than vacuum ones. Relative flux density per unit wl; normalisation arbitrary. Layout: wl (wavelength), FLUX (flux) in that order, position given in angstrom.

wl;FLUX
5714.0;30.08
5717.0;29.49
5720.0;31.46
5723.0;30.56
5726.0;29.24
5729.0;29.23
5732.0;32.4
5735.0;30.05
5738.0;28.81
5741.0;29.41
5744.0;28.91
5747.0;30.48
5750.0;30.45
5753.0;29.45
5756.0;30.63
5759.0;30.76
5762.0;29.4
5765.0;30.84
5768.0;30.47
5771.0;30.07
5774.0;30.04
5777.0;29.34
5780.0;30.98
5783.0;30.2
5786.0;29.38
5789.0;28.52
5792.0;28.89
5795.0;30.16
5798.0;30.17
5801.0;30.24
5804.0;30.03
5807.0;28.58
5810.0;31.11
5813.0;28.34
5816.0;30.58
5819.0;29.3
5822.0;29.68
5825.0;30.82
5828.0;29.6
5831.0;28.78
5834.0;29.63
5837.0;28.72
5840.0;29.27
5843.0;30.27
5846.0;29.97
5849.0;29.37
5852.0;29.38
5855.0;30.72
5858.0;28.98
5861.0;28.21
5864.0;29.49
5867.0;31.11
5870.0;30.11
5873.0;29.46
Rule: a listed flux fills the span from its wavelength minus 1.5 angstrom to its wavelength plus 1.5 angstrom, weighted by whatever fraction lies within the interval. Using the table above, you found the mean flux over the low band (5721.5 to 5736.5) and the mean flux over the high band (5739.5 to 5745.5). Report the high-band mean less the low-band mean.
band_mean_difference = -1.1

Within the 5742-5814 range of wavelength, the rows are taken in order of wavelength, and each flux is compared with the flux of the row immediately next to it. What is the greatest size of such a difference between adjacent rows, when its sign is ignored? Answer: 2.77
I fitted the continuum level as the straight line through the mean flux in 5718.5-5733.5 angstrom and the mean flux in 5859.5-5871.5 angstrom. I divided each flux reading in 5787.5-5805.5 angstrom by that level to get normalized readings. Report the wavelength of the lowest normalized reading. 5789.0 angstrom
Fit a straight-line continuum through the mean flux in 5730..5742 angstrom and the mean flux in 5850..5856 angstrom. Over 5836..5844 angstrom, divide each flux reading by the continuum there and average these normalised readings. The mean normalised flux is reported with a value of 0.98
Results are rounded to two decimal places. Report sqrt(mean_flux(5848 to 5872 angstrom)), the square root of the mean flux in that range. 5.45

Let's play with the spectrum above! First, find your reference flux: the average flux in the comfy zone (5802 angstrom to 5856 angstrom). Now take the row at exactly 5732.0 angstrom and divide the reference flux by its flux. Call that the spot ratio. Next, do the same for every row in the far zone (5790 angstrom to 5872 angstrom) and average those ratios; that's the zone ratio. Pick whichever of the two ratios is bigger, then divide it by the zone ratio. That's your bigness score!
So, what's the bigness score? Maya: 1.000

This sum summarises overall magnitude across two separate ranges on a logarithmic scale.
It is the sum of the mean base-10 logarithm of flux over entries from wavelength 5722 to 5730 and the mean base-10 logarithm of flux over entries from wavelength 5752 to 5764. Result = 2.95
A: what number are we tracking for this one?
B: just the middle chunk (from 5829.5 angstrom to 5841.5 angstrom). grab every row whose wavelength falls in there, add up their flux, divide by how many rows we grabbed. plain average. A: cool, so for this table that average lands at 29.10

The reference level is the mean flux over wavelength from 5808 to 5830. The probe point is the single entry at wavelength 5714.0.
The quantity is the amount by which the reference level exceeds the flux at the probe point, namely -0.2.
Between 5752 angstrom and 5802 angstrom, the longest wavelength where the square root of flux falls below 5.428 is 5792.0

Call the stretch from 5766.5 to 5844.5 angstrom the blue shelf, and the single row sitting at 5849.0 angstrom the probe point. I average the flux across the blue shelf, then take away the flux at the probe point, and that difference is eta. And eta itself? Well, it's 0.4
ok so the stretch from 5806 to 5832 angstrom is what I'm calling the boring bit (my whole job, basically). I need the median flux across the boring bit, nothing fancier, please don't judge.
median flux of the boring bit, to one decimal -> 29.6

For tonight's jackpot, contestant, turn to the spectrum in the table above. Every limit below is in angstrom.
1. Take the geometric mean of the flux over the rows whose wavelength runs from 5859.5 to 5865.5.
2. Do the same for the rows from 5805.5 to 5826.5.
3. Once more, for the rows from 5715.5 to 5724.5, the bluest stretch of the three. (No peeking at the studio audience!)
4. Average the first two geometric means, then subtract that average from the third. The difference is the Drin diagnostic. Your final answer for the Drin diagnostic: 1.2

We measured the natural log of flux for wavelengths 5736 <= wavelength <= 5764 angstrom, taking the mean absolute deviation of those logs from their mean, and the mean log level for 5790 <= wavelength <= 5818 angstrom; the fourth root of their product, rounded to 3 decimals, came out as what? 0.528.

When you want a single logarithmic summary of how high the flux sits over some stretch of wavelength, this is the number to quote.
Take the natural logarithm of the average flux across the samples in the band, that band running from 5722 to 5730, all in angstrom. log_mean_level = 3.39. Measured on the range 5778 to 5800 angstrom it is 3.39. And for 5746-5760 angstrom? 3.41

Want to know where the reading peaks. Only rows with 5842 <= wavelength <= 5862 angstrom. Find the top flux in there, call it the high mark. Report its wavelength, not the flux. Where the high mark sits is 5855.0 angstrom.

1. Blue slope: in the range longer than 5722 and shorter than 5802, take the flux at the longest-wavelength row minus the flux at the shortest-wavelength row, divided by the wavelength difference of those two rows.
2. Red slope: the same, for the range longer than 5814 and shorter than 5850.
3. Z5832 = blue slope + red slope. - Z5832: -0.04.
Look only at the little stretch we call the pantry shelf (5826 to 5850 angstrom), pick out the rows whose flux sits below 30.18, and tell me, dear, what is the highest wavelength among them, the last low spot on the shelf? 5849.0 angstrom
